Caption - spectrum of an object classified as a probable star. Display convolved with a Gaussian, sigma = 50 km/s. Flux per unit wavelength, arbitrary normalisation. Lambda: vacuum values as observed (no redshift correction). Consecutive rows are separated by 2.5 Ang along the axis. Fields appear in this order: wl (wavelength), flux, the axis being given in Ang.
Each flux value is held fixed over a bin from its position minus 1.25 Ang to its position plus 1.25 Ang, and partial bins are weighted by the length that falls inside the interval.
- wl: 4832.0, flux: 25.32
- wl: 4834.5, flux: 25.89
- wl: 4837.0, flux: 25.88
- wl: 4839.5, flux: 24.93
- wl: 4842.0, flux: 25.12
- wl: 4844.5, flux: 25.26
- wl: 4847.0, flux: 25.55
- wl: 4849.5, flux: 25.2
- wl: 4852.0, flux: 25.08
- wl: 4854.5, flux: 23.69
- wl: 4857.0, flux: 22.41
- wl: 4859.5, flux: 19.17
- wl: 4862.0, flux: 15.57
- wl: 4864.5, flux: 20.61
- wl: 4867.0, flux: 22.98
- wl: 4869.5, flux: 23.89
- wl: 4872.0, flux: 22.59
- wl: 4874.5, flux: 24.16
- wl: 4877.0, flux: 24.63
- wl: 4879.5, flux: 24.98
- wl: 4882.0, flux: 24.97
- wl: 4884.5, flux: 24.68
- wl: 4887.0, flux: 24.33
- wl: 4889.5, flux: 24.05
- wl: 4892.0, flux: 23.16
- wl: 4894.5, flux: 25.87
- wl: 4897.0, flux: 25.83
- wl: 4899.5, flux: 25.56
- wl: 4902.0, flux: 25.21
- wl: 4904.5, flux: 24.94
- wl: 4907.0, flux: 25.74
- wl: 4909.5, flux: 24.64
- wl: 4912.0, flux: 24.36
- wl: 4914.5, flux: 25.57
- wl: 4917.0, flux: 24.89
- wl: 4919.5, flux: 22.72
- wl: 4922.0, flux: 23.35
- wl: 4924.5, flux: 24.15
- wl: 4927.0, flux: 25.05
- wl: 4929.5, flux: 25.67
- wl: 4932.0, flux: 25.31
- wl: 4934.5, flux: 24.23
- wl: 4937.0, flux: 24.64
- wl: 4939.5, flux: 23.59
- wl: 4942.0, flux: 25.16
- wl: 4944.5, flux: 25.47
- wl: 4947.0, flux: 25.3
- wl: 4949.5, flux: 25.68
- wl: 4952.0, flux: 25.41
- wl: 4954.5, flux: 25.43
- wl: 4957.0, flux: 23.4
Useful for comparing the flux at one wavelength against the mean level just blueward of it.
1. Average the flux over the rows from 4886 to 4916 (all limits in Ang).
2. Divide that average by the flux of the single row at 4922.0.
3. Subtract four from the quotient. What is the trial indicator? -2.93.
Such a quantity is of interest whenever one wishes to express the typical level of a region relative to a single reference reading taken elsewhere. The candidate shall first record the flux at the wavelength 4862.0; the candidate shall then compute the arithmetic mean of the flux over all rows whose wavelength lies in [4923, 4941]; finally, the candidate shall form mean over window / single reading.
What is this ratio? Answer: 1.58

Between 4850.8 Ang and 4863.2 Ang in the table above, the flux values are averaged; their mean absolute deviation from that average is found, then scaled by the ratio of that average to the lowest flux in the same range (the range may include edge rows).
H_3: 4.2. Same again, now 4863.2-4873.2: 1.0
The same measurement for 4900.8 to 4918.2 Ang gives 0.4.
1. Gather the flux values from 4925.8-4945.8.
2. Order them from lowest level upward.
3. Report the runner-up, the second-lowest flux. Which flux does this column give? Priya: 24.23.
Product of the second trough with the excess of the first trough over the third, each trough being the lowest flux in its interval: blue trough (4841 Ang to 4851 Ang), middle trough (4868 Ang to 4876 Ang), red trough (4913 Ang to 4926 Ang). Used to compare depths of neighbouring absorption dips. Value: 54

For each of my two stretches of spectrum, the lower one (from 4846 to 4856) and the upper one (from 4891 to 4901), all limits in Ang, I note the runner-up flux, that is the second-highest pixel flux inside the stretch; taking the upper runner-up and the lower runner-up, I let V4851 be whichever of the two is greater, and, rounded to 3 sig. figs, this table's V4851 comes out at 25.8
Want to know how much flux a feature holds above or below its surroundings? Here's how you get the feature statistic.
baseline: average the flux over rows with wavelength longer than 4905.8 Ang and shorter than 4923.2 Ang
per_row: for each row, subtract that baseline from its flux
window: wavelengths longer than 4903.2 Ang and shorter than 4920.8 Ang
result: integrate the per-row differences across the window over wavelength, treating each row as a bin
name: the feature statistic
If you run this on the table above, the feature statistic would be 4.0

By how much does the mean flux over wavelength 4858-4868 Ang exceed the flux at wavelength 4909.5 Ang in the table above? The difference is -5.1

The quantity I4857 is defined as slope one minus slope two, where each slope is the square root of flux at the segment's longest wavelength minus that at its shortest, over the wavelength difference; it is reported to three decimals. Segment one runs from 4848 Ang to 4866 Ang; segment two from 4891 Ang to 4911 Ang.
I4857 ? -0.041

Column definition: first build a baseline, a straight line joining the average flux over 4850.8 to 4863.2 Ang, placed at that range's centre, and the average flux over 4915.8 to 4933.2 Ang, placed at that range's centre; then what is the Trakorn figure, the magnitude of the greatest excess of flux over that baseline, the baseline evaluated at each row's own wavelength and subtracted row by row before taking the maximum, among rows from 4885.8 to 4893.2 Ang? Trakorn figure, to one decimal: 1.7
